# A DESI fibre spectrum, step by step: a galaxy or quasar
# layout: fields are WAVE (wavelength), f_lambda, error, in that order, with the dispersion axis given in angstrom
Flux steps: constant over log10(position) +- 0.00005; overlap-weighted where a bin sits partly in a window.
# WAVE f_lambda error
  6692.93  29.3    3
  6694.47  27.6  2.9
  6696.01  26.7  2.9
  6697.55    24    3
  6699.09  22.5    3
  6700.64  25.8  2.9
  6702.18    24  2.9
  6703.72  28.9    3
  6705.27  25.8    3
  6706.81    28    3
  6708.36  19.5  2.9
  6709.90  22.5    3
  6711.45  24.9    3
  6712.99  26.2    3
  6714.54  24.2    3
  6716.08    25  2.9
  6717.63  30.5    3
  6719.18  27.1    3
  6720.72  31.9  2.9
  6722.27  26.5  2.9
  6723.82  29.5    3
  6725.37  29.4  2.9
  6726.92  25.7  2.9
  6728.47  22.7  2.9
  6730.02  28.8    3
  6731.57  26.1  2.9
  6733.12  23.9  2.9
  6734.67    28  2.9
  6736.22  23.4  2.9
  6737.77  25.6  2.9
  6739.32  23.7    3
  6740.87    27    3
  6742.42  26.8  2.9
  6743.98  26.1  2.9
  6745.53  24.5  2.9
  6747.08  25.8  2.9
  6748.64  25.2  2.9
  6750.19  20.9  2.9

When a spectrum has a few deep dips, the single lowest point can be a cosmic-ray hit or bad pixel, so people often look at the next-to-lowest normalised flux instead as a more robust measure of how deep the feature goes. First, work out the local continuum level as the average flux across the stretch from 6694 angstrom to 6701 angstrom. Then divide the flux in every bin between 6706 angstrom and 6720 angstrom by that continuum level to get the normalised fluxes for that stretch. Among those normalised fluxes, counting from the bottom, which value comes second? 0.89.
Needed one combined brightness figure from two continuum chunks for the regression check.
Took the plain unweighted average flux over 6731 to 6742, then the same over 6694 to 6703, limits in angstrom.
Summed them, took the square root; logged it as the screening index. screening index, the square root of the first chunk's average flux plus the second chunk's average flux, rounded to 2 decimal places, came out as 7.11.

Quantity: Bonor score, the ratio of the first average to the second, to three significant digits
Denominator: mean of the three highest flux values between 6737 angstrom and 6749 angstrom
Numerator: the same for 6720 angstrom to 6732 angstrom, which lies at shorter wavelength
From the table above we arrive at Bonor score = 1.14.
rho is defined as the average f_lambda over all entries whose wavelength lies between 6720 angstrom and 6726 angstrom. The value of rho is 29.3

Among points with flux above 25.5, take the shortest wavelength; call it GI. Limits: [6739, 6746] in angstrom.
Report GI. 6740.87 angstrom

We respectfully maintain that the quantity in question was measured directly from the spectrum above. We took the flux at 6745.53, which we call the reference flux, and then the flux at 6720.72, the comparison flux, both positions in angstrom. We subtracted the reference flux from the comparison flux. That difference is 7.4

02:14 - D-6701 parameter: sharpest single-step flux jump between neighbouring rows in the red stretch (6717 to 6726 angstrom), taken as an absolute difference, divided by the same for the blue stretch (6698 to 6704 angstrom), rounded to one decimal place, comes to 1.1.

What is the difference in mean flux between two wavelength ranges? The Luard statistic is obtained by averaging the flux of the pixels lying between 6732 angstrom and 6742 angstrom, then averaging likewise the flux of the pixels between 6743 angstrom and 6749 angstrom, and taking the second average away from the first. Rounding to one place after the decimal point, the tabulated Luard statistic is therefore -0.1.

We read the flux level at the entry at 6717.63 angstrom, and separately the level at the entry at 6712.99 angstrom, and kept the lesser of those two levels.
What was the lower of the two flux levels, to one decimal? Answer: 26.2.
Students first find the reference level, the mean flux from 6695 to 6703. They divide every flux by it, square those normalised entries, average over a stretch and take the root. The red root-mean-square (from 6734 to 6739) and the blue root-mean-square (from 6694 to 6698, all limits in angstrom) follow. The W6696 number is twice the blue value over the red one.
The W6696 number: 2.03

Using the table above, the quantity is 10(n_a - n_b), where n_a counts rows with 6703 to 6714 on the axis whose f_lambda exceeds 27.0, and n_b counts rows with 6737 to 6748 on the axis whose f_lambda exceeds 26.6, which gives 0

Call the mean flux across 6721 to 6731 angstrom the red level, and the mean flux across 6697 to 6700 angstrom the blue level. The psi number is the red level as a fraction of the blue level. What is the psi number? 1.17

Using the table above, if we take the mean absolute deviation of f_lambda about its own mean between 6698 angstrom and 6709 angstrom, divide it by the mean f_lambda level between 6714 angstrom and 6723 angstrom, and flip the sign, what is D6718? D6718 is -0.091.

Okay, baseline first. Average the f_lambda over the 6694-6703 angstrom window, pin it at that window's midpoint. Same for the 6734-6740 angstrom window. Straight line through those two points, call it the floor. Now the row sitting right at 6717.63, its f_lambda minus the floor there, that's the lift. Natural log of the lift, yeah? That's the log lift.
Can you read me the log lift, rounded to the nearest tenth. 1.7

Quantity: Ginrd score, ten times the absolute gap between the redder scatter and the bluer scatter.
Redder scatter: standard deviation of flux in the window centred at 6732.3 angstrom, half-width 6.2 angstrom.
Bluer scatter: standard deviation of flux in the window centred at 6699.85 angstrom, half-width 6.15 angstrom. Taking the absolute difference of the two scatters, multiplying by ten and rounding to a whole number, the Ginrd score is 0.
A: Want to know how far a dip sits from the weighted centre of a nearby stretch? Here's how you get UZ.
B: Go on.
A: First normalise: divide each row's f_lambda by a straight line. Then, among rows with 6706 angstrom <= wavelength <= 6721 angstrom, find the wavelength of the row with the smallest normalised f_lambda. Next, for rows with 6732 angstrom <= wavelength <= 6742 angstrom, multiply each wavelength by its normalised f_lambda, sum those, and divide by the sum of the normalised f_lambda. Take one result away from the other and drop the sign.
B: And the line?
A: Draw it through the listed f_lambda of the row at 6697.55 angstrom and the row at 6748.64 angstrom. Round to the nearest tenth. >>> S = 28.7 angstrom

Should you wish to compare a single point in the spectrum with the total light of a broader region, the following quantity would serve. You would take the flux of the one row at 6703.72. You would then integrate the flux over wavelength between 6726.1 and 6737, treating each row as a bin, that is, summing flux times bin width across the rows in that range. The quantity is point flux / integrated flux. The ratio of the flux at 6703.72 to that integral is 0.104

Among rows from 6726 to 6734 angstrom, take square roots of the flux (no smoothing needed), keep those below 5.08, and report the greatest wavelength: 6733.12 angstrom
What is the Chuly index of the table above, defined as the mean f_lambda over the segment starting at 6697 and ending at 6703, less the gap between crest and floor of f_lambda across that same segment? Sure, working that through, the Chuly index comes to 20.8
